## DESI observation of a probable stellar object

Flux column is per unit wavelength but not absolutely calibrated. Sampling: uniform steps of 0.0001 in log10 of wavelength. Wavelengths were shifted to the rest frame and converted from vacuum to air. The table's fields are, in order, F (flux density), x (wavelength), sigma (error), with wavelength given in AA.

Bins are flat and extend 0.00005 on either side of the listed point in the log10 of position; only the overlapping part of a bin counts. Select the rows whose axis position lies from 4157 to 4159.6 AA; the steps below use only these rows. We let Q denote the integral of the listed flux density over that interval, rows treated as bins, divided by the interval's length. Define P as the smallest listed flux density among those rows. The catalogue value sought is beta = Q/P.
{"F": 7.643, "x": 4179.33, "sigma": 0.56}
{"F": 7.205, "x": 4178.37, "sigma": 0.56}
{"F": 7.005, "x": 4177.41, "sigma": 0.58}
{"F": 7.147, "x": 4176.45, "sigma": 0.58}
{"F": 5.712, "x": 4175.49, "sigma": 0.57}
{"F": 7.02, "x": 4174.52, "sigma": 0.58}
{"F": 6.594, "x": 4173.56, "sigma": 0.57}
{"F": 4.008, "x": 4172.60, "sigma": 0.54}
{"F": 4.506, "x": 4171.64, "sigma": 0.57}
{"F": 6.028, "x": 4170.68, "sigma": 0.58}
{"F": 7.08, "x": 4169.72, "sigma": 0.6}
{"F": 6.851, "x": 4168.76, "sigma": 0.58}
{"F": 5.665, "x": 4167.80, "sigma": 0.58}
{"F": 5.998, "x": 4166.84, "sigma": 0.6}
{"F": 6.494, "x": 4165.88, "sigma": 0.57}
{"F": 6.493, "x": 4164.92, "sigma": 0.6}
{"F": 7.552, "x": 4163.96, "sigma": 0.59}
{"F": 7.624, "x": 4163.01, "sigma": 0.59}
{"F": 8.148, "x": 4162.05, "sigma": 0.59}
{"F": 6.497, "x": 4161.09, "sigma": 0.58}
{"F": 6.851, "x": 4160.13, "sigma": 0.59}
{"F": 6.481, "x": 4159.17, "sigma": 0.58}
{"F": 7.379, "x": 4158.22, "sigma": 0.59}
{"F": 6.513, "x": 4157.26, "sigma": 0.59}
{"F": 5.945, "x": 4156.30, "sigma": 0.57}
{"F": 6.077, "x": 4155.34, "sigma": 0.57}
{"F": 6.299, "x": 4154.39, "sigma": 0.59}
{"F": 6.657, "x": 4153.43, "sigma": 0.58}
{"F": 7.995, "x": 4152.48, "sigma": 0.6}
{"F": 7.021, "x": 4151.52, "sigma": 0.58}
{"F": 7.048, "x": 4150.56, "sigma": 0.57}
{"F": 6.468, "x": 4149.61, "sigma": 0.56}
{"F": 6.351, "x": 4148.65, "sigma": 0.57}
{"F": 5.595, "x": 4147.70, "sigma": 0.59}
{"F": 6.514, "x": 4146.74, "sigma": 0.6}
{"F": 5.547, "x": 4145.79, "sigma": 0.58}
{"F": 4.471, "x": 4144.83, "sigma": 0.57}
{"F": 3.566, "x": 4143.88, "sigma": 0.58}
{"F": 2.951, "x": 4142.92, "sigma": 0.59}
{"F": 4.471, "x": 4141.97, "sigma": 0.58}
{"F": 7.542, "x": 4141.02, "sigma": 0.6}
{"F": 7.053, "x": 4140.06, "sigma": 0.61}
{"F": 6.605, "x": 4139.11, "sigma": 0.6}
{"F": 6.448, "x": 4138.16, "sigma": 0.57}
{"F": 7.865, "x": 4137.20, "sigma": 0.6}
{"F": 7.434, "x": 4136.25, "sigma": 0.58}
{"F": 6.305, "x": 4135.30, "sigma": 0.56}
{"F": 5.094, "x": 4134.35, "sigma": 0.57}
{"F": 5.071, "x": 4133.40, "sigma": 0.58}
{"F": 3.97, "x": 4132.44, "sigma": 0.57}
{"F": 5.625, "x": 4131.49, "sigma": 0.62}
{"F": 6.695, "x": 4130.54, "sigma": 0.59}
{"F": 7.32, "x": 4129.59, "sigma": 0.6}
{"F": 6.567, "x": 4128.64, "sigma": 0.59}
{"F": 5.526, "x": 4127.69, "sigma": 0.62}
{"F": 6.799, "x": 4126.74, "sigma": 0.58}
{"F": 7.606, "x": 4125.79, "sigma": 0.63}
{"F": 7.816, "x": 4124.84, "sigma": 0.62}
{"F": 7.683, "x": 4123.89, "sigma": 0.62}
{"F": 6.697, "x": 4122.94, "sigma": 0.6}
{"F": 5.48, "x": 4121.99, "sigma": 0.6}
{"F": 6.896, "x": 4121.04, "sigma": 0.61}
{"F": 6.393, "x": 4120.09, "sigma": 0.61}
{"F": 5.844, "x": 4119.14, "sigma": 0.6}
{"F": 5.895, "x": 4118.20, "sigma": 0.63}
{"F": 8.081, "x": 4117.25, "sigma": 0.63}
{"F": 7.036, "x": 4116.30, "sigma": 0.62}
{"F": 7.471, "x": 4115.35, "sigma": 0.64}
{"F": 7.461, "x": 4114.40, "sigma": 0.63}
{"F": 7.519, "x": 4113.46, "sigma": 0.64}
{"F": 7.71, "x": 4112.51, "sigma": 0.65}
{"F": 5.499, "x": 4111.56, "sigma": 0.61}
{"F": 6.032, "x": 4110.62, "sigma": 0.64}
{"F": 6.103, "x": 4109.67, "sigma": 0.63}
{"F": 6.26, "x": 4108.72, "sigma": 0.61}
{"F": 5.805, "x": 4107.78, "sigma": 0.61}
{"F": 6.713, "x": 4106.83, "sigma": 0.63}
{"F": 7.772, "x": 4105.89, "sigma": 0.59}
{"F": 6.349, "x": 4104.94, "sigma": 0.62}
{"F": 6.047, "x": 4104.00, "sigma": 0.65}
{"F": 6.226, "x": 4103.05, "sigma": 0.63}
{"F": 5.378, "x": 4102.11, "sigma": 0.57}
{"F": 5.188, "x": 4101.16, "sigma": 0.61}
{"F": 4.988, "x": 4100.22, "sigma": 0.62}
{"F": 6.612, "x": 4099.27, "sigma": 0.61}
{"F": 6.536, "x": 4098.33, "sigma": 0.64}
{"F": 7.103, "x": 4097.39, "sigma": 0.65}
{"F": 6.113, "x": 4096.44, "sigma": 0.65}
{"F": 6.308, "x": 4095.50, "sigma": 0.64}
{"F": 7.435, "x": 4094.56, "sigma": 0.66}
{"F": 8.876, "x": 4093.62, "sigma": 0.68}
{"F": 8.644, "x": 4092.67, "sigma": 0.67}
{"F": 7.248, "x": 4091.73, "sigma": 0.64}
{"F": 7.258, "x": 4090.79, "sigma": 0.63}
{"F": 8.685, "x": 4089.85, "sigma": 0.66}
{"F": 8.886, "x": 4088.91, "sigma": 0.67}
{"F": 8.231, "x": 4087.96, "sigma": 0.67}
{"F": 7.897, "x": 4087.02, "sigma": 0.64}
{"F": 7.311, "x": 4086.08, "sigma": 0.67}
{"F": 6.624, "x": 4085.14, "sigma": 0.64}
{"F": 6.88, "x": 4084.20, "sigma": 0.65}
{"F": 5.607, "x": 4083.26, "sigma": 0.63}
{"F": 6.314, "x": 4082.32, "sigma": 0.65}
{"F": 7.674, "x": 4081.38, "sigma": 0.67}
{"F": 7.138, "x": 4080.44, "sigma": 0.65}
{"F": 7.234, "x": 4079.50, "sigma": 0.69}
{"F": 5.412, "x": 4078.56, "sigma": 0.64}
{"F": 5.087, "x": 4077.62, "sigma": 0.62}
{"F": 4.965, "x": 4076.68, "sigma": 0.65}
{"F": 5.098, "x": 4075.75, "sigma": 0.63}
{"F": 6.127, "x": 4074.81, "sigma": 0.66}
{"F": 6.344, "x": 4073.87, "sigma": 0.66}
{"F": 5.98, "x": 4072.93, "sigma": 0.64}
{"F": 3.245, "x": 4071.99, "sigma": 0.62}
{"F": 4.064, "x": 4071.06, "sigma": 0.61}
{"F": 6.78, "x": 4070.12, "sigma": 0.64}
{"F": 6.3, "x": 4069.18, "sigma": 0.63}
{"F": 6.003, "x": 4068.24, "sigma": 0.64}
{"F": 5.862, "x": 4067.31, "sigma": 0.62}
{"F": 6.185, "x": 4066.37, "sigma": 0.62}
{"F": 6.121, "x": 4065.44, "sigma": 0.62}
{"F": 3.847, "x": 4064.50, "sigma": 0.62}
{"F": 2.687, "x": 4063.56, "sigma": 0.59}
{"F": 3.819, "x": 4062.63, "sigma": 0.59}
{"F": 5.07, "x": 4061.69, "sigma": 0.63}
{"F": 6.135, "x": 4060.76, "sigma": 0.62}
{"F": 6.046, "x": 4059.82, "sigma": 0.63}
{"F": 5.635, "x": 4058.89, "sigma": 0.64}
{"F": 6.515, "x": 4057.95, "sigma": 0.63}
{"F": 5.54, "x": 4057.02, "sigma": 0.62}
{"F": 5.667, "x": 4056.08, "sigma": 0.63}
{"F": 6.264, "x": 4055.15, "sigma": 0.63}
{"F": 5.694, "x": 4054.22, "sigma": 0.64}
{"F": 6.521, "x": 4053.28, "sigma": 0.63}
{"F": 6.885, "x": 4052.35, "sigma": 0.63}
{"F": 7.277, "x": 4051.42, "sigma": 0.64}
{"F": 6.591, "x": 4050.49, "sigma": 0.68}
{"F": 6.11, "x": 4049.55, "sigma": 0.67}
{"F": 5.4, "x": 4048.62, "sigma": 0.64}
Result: 1.054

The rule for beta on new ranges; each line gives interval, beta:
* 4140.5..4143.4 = 1.698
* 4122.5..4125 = 1.098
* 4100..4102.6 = 1.046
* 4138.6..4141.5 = 1.069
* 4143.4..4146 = 1.238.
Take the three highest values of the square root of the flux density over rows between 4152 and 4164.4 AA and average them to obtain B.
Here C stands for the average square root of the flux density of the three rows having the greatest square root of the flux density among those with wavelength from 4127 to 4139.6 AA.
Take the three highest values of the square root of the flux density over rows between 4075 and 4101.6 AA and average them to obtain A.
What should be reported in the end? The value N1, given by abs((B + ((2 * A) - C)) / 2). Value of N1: 3.0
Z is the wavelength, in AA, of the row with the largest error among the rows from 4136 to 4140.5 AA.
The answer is 4140.06 AA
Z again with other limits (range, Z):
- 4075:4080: 4079.50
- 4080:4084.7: 4081.38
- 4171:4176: 4174.52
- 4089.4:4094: 4093.62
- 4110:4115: 4112.51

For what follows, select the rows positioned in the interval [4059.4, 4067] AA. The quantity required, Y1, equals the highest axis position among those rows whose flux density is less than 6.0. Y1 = 4064.50 AA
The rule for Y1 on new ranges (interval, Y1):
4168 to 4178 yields 4175.49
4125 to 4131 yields 4127.69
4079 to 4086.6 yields 4083.26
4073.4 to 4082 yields 4078.56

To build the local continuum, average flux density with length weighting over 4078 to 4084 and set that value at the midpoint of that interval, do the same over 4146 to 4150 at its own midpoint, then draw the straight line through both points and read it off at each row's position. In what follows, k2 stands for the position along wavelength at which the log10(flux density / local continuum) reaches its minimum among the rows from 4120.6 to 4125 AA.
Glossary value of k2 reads 4121.99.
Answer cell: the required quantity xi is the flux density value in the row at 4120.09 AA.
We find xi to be 6.393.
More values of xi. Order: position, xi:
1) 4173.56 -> 6.594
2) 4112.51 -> 7.71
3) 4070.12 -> 6.78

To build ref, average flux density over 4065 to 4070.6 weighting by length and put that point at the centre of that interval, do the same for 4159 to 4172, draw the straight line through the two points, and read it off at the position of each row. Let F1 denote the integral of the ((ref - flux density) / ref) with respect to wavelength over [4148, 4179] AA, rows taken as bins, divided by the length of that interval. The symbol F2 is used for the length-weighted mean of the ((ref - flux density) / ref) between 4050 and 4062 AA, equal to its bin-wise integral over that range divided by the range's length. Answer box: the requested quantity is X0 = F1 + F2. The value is 0.00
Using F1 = 0.00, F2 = 0.00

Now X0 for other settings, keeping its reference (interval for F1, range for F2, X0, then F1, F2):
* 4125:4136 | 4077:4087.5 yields -0.01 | 0.05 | -0.06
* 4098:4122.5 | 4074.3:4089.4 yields -0.07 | -0.01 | -0.06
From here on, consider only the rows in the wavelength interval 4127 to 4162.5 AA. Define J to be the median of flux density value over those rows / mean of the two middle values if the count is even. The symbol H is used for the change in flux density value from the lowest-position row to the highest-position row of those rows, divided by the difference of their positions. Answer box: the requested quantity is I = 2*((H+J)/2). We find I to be 6.6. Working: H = 0.08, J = 6.5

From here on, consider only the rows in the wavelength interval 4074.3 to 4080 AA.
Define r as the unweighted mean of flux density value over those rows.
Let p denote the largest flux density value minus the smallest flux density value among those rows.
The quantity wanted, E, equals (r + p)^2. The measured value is 63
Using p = 2.3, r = 5.65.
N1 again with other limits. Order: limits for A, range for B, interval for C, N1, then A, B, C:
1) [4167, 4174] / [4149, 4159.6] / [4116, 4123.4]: 2.6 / 2.62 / 2.73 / 2.71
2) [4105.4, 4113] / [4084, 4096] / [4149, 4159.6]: 2.8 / 2.72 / 2.97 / 2.73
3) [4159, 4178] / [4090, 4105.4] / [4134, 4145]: 2.8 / 2.79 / 2.88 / 2.76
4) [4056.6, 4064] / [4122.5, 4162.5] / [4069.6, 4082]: 2.6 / 2.50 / 2.83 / 2.71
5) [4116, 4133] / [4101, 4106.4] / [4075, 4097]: 2.6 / 2.80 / 2.60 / 2.97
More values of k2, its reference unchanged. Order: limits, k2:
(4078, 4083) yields 4078.56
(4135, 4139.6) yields 4135.30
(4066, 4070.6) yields 4067.31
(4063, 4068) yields 4063.56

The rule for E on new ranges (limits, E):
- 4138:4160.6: 126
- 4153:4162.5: 79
